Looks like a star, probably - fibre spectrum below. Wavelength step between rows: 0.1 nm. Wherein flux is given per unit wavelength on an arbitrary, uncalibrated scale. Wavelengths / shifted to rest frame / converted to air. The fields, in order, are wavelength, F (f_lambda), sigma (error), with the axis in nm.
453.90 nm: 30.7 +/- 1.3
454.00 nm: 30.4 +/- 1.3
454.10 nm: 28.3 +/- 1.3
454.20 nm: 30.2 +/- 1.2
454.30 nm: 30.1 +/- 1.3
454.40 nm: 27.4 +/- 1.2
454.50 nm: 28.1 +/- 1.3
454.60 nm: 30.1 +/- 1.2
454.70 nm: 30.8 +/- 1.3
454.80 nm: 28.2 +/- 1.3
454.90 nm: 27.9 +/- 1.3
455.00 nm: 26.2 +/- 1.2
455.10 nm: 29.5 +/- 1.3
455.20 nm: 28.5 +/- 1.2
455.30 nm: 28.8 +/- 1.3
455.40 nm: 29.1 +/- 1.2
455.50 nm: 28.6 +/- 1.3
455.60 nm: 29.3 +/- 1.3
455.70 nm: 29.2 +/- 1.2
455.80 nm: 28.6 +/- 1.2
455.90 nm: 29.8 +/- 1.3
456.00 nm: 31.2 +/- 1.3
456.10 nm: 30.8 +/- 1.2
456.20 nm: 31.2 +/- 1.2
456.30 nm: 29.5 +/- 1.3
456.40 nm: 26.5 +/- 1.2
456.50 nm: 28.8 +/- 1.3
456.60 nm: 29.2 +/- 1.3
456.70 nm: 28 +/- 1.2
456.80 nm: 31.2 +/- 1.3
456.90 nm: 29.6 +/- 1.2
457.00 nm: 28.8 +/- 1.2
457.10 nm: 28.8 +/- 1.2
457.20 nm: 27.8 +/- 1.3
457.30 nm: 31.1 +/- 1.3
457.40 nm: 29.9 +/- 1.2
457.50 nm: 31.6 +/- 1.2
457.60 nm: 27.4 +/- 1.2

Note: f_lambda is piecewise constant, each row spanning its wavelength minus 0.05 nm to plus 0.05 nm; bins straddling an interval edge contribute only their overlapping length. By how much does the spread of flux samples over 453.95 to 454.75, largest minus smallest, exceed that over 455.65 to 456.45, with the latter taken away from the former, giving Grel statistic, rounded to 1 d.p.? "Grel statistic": -1.3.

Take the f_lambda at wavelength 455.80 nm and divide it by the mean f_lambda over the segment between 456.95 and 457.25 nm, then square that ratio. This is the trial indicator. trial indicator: 1.01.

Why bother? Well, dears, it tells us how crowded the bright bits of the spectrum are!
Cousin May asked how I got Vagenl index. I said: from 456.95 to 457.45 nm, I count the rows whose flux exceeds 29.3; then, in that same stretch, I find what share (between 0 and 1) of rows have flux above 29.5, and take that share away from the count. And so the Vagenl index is 1.60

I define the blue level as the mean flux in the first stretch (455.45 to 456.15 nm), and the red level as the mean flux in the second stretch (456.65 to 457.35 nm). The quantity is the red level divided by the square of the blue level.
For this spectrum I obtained 0.0334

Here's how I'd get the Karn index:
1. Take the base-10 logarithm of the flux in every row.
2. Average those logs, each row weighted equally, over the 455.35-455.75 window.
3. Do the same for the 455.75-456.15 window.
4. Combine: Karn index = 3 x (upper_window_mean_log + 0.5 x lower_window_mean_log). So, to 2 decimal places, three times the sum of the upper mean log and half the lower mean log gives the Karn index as 6.63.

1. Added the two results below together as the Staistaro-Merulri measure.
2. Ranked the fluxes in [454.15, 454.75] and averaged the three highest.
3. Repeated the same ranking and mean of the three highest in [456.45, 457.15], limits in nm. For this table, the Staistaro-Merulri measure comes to 60.4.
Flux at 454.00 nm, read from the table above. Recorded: 30.4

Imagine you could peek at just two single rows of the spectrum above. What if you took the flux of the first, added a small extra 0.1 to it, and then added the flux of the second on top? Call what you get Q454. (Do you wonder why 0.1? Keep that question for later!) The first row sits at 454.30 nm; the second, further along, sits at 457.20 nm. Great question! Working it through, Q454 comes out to 58.0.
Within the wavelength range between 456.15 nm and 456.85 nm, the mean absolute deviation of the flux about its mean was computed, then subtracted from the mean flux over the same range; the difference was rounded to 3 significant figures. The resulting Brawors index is 28.0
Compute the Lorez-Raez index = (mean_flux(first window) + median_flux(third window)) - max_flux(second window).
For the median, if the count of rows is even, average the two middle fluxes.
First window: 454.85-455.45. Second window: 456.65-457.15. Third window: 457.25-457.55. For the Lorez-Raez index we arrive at 28.2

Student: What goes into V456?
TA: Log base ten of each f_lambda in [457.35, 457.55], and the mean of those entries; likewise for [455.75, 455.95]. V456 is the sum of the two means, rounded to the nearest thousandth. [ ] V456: 2.953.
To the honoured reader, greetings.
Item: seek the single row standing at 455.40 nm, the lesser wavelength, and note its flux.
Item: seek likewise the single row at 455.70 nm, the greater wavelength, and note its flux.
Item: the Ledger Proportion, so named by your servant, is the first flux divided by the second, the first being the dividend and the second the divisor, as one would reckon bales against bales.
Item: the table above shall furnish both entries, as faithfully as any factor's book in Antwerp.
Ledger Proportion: 1.00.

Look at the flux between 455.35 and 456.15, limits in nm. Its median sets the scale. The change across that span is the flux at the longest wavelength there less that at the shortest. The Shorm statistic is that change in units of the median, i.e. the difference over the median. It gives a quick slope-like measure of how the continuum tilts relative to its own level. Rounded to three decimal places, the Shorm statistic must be 0.058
